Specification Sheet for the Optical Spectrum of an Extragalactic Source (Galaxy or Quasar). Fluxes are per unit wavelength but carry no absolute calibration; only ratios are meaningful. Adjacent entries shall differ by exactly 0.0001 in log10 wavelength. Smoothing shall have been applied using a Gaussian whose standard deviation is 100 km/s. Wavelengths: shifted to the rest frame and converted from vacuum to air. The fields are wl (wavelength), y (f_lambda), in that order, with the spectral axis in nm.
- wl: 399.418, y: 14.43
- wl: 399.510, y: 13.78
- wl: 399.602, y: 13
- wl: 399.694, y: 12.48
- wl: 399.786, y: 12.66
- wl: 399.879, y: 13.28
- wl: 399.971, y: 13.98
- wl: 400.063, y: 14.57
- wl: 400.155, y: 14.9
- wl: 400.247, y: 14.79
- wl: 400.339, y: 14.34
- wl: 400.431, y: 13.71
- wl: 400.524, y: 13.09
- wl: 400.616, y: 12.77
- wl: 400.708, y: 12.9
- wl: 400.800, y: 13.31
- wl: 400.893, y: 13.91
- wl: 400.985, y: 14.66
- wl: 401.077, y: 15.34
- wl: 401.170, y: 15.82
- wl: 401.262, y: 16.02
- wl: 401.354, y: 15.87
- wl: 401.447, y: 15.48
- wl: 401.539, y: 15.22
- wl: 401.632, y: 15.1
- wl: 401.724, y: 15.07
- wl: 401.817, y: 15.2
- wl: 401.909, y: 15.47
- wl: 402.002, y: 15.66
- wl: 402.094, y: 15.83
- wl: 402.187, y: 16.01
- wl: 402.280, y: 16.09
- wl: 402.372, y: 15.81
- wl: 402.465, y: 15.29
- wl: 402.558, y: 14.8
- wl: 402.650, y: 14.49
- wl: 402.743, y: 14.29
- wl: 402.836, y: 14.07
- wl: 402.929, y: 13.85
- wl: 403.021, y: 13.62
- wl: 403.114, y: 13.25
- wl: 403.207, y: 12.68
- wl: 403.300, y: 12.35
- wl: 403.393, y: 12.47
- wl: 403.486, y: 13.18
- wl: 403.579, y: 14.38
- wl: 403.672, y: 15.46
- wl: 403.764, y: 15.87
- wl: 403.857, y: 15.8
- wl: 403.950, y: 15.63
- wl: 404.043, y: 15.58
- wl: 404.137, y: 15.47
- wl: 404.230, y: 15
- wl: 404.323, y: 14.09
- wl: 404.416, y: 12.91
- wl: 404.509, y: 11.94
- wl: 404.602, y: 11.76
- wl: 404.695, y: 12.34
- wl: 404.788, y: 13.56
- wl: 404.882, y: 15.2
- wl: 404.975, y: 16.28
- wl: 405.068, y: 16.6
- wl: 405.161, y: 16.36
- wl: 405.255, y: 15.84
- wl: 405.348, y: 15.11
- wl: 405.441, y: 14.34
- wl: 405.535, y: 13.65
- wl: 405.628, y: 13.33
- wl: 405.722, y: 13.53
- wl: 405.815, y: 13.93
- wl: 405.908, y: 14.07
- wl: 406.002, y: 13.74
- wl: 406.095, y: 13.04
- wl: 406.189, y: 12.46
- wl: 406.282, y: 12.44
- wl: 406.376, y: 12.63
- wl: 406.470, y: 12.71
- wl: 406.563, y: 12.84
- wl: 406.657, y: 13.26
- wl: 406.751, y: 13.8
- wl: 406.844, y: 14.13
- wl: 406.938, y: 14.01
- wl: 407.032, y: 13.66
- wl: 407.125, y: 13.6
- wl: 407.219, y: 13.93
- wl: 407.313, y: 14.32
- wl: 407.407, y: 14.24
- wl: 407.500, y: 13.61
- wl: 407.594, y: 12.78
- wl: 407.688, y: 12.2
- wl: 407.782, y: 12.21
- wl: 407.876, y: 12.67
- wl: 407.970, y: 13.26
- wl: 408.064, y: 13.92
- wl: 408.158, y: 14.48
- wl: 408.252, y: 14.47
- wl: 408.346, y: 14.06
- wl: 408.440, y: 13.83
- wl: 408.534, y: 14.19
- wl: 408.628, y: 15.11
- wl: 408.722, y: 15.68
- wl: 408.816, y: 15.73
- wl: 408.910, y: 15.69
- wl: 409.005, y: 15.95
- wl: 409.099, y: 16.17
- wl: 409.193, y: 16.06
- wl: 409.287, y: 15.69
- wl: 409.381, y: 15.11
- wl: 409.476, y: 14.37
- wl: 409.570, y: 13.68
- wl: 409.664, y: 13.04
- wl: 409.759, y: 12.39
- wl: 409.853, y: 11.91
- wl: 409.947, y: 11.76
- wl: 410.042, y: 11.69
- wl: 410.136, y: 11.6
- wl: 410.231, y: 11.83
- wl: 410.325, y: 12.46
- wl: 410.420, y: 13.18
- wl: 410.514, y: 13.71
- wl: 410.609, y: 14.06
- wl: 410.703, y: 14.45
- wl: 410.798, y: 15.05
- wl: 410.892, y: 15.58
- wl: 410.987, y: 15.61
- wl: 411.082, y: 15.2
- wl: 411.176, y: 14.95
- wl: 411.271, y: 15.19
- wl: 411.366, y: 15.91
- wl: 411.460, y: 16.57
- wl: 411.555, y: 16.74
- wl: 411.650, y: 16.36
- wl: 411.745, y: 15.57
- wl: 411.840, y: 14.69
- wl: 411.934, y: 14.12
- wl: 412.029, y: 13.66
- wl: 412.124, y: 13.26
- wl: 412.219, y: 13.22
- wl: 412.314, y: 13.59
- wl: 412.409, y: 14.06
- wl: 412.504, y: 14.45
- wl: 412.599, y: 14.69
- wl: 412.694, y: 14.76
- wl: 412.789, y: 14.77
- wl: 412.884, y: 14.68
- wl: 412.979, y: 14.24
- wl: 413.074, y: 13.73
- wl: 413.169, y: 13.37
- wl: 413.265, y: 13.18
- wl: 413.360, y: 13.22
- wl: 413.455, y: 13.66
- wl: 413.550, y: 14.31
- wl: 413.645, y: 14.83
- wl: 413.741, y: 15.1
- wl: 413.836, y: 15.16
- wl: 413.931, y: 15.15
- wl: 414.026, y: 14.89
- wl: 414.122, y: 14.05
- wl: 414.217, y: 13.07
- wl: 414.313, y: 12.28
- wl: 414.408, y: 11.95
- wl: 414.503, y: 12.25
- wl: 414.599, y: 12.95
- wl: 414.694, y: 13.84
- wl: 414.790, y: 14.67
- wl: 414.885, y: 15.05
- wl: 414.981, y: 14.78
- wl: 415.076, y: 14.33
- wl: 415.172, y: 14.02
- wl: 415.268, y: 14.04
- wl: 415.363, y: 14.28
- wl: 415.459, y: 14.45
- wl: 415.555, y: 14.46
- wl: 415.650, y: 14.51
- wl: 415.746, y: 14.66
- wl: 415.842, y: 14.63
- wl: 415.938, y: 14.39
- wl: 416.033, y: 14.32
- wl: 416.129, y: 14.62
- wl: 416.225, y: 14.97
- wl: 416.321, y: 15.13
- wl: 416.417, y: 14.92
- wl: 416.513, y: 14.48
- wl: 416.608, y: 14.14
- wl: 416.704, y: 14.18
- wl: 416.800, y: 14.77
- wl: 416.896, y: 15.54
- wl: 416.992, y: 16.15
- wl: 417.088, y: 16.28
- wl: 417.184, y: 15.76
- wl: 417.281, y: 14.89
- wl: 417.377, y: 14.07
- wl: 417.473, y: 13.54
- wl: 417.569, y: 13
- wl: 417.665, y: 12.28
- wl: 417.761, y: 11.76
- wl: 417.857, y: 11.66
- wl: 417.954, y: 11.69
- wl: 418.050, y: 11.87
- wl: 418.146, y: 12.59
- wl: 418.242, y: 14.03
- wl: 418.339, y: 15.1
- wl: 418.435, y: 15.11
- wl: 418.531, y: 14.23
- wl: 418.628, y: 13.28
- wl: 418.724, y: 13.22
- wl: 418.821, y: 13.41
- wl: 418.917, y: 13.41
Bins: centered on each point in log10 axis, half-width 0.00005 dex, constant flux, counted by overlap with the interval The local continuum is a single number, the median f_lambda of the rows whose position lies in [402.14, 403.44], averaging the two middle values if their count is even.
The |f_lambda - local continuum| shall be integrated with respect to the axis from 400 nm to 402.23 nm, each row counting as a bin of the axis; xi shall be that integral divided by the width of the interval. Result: 1.06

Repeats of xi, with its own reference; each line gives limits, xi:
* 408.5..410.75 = 1.38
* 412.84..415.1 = 0.83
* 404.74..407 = 1.01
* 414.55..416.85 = 0.42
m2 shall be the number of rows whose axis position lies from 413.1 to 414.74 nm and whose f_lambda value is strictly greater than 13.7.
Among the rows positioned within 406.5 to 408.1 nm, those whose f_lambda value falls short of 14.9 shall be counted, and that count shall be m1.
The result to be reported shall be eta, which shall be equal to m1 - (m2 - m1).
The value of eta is 26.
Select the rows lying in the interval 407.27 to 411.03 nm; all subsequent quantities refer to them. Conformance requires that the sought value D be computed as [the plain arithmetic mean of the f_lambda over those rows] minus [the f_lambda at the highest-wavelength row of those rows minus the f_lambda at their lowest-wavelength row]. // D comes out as 13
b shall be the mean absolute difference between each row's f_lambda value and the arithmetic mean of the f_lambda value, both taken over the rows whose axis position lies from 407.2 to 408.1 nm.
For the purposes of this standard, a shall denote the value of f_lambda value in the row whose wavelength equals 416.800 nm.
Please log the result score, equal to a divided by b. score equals 21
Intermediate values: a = 14.77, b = 0.69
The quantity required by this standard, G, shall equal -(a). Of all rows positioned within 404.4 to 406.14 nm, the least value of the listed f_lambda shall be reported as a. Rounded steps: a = 11.76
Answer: -11.8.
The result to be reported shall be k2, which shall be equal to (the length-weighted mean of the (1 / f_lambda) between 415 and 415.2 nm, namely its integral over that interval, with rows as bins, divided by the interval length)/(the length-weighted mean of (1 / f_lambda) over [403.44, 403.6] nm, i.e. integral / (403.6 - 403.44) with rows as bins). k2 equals 0.96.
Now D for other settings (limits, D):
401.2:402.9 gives 17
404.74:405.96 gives 14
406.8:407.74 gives 16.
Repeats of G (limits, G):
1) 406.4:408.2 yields -12.2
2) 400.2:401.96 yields -12.8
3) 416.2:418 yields -11.7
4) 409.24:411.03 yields -11.6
